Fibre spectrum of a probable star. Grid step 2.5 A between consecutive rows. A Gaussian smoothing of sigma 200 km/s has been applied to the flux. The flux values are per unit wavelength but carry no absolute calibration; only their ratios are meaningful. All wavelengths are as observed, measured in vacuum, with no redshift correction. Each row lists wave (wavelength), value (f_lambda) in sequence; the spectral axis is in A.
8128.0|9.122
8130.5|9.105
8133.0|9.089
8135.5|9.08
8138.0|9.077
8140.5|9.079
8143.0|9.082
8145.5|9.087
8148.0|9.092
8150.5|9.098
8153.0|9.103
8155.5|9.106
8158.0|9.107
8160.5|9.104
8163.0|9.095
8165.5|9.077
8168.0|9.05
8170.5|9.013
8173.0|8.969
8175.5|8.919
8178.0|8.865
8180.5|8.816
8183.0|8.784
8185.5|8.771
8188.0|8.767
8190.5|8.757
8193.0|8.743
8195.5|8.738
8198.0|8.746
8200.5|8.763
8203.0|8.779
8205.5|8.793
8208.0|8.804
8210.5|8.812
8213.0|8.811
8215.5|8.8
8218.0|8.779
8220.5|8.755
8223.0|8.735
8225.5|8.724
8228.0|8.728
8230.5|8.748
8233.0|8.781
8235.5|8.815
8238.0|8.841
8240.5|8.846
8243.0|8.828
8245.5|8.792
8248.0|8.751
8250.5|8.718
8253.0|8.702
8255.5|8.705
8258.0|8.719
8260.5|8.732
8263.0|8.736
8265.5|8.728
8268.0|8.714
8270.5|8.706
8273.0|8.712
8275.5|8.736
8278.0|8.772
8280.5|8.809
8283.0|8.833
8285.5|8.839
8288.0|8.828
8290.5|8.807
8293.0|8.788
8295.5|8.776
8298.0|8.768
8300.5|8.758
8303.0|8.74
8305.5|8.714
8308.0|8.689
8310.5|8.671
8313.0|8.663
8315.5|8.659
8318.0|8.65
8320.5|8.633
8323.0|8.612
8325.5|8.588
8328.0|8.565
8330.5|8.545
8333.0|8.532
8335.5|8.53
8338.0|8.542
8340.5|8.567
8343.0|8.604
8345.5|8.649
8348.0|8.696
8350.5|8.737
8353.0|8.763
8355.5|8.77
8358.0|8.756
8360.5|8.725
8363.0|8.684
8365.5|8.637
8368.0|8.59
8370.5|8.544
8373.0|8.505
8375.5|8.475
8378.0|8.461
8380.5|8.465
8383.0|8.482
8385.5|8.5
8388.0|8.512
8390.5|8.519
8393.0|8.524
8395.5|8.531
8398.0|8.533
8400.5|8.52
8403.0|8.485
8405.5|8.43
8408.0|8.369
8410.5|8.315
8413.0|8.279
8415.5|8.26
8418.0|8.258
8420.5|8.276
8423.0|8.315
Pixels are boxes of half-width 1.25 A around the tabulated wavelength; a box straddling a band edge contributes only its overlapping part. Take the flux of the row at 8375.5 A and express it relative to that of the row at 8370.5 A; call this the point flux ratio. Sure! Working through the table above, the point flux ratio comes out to 0.99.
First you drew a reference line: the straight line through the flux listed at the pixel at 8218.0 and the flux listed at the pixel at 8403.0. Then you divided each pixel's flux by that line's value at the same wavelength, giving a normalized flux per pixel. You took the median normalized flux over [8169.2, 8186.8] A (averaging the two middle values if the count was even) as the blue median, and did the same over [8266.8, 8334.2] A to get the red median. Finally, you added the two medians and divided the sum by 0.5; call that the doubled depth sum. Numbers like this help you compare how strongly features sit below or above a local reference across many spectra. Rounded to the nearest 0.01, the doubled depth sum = 4.02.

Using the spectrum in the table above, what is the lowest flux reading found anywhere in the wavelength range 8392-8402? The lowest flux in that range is 8.52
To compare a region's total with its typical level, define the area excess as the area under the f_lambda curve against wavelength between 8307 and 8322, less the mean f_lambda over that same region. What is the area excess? 121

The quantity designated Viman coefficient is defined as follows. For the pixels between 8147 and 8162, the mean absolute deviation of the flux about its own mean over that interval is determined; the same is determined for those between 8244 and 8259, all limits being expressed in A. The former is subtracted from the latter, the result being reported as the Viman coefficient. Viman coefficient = 0.022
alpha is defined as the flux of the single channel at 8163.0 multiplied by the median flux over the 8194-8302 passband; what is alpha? 79.7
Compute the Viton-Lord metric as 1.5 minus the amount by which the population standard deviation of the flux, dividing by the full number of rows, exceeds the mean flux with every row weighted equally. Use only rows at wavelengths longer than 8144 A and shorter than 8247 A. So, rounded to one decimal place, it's 10.2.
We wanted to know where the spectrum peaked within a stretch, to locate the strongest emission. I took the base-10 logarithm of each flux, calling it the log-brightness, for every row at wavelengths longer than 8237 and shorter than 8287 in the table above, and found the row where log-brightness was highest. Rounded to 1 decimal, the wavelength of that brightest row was 8240.5 A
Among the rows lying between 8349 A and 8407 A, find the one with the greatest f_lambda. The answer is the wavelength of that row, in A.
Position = 8355.5 A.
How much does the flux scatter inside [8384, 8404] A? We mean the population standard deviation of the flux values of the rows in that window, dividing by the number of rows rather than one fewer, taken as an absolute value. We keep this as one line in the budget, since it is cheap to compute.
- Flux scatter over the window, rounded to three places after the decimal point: 0.015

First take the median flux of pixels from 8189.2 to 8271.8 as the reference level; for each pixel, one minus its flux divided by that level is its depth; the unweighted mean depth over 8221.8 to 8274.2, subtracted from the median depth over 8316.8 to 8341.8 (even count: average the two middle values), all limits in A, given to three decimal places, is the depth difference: 0.021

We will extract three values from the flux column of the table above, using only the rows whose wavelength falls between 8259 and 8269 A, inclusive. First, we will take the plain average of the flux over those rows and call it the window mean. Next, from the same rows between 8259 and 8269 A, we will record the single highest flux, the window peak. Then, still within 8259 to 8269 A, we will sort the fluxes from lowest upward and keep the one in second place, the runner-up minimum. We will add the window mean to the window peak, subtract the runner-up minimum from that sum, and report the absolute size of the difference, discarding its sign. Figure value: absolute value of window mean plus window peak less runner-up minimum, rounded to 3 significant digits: 8.74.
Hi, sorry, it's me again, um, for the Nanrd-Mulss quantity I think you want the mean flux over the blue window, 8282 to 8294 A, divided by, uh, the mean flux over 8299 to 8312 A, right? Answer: 1.01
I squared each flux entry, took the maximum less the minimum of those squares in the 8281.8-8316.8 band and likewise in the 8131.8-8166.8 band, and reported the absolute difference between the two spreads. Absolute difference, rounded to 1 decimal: 2.6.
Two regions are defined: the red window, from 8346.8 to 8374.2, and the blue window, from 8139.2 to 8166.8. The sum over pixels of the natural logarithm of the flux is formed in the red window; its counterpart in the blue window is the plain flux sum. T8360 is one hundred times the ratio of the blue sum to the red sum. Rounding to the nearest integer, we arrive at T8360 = 421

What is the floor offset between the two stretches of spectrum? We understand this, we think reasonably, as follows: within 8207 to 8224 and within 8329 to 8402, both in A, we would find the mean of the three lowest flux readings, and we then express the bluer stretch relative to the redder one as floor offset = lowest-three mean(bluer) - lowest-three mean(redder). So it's 0.29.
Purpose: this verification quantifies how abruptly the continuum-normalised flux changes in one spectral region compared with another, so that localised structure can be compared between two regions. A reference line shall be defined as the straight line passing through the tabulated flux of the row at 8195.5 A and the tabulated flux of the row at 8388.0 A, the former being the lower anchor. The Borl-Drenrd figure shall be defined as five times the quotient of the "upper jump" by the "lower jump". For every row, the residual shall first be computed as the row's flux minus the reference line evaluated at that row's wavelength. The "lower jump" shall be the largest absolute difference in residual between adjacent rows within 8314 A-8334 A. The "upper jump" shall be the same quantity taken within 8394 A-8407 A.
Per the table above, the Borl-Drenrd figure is 12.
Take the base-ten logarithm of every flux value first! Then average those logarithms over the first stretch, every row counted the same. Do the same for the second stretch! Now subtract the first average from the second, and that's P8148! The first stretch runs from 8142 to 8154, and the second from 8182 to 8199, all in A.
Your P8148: -0.016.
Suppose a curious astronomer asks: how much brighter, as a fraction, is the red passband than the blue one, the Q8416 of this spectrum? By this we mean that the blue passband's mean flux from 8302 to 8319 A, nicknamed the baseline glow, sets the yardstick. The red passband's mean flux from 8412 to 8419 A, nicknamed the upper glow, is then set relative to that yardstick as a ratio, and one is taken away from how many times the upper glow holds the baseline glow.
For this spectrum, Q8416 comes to -0.048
